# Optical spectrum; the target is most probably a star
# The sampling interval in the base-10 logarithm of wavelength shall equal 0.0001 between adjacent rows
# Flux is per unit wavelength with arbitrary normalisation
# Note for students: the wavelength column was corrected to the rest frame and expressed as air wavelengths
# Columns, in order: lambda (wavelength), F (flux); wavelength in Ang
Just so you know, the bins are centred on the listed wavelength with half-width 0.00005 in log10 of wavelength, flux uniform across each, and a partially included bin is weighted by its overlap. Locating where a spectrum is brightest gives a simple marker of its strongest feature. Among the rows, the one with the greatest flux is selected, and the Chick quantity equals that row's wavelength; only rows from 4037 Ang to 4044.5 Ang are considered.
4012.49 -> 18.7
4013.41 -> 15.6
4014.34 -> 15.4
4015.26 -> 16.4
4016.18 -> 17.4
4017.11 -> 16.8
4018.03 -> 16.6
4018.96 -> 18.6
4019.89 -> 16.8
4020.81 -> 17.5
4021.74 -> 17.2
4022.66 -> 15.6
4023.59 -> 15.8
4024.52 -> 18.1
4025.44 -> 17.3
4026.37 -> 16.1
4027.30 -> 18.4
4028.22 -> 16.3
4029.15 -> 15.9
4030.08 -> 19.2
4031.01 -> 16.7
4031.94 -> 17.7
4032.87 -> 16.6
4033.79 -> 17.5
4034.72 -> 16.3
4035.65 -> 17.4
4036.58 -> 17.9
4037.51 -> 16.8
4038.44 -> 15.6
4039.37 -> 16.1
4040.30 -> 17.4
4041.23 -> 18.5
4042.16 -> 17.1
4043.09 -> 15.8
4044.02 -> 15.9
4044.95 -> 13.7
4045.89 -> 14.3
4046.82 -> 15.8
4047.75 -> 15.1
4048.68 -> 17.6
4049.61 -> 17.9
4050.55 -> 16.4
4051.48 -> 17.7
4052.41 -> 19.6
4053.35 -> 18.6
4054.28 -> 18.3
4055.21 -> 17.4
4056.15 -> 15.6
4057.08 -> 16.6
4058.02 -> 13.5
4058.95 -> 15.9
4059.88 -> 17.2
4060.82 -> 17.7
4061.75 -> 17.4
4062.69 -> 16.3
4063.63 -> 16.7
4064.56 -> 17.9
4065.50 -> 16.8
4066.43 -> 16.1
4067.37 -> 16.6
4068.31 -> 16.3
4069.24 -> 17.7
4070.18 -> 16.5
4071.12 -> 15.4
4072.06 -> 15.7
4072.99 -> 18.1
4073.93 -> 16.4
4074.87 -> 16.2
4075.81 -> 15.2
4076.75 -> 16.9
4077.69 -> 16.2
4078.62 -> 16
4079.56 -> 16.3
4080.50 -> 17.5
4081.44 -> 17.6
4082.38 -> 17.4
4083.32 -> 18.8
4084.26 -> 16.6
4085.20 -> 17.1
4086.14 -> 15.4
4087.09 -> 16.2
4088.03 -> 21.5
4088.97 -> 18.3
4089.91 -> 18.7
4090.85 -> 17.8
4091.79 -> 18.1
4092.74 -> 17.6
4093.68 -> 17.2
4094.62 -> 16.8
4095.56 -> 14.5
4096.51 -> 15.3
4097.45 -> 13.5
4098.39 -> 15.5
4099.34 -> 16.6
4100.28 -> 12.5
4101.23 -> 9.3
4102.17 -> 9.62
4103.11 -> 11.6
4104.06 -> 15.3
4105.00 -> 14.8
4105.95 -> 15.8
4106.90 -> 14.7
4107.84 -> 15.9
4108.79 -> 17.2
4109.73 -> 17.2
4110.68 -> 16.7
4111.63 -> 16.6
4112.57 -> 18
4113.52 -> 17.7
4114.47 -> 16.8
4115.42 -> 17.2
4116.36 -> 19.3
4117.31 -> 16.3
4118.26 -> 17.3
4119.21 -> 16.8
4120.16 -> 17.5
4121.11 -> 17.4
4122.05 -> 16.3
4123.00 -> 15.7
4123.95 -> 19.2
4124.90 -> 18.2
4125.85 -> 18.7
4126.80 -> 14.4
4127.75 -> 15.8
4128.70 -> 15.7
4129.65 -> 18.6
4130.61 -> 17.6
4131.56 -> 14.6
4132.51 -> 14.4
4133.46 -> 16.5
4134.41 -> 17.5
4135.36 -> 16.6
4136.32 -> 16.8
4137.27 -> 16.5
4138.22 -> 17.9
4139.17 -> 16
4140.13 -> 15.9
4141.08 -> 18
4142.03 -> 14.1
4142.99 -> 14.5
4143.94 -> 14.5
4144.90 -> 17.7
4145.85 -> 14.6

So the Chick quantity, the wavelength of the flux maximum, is 4041.23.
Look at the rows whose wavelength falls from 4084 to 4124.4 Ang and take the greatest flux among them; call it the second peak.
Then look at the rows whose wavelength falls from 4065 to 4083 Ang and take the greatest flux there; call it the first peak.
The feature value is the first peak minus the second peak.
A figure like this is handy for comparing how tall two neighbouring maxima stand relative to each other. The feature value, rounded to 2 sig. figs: -3.4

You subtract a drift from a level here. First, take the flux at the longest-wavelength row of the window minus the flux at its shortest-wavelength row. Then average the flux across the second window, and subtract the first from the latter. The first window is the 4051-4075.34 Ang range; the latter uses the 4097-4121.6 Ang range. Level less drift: 17.2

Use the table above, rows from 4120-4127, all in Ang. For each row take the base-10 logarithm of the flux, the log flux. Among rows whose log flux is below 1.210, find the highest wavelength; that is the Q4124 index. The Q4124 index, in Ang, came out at 4126.80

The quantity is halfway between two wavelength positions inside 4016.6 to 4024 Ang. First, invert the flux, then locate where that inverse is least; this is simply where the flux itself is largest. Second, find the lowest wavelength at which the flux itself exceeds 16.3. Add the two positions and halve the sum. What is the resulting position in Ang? 4018.0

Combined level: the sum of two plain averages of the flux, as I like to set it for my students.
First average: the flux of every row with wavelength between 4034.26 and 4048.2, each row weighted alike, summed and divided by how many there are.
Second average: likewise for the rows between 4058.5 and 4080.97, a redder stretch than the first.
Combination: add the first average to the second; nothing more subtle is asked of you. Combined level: 32.9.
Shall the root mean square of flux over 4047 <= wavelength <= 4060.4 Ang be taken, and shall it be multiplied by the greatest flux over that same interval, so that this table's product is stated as 334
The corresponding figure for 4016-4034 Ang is 329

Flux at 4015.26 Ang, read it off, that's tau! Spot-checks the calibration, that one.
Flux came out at 16.4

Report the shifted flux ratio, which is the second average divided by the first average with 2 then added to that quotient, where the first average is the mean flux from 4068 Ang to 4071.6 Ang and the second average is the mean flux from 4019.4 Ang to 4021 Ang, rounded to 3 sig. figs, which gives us 3.04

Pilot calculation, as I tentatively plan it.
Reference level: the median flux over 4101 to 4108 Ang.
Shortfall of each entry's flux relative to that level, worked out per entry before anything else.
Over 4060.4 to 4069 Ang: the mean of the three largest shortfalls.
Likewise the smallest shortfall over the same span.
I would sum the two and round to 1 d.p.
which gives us -4.6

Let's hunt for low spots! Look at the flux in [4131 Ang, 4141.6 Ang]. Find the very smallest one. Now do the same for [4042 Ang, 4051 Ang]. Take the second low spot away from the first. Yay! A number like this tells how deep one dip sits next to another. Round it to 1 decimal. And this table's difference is 0.7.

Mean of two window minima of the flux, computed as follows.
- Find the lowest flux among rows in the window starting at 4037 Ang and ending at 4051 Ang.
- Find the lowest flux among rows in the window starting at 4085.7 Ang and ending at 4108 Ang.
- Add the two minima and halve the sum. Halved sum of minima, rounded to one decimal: 11.5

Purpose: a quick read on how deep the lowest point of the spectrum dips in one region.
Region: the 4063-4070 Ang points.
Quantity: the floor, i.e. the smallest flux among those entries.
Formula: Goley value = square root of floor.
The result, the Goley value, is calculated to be 4.01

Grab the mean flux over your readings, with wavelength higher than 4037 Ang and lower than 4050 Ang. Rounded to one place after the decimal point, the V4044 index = 16.3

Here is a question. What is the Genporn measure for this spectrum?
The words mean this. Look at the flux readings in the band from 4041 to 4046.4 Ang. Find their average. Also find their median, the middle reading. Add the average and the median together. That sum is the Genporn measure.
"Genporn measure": 32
